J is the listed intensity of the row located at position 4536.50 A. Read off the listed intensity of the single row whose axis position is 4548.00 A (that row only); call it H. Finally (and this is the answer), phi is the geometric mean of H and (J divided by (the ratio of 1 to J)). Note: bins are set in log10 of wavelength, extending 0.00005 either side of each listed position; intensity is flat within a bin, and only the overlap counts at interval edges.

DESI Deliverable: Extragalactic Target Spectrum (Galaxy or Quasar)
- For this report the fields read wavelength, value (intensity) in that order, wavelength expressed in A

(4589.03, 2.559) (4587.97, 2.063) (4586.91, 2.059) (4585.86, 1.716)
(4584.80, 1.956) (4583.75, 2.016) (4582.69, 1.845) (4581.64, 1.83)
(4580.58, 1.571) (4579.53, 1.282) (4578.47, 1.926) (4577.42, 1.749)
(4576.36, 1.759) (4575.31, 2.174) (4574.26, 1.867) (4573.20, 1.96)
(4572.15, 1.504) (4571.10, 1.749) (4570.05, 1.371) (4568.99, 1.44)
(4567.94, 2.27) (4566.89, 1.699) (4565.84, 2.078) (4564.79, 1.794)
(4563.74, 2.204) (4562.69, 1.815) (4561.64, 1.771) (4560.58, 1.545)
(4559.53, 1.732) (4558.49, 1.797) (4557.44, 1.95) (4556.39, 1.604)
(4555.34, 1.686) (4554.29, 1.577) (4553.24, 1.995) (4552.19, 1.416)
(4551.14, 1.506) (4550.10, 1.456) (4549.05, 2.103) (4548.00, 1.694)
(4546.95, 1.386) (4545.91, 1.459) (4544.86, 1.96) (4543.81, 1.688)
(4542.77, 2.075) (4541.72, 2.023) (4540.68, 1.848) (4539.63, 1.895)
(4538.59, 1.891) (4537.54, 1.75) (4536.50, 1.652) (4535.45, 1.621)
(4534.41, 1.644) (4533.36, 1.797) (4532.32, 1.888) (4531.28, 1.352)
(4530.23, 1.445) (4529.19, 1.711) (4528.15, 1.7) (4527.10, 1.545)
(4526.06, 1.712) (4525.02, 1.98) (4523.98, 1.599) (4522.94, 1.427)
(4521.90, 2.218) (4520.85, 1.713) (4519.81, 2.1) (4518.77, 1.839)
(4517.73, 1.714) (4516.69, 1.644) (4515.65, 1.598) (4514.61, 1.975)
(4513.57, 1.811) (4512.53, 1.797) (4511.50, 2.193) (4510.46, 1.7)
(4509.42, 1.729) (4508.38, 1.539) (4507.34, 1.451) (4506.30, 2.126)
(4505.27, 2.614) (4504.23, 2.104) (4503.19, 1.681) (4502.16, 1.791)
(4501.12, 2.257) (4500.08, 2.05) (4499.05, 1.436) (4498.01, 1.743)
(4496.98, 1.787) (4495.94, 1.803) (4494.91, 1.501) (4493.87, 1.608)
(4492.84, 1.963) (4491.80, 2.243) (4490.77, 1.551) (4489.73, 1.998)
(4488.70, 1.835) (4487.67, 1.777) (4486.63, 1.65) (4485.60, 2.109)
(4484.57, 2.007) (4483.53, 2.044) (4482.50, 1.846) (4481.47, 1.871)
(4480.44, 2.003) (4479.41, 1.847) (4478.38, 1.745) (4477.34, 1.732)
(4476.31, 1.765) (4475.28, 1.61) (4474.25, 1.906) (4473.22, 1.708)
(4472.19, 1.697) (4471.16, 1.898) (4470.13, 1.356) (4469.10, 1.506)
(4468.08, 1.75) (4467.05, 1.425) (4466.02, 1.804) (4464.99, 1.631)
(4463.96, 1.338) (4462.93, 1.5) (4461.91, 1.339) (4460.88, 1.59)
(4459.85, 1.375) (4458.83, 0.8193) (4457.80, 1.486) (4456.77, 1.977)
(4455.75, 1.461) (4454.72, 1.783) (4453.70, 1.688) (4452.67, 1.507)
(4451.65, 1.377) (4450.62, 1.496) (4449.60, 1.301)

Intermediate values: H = 1.694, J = 1.652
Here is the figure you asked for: 2.15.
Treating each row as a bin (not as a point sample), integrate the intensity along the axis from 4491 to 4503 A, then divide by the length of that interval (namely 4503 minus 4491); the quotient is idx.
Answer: 1.82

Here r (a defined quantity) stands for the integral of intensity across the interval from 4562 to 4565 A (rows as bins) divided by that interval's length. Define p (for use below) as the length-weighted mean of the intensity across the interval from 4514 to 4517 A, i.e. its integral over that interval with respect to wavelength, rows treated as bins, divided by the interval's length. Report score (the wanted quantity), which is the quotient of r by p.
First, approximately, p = 1.75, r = 1.94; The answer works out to 1.11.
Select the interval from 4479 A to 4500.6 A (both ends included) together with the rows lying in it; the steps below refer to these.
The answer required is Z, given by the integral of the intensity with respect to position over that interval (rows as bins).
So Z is 39.8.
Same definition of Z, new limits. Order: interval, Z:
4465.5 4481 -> 26.6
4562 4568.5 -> 12.8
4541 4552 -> 19.0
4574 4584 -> 17.9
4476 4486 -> 19.0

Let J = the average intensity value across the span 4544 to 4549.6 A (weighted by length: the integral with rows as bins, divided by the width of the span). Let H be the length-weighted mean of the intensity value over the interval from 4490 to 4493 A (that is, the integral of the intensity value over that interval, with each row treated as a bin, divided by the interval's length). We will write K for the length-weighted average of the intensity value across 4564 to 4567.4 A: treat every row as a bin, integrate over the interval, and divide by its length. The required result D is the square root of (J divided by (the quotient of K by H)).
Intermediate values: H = 1.92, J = 1.71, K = 1.89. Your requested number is 1.32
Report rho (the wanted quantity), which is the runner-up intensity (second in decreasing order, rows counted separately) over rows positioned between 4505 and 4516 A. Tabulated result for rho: 2.193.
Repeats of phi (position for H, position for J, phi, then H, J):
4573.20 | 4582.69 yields 2.58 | 1.96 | 1.845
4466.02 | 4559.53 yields 2.33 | 1.804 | 1.732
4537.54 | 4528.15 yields 2.25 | 1.75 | 1.7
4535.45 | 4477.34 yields 2.21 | 1.621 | 1.732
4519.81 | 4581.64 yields 2.65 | 2.1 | 1.83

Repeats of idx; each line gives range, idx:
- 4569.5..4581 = 1.72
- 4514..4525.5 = 1.80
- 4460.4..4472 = 1.56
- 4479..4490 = 1.91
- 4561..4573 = 1.79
